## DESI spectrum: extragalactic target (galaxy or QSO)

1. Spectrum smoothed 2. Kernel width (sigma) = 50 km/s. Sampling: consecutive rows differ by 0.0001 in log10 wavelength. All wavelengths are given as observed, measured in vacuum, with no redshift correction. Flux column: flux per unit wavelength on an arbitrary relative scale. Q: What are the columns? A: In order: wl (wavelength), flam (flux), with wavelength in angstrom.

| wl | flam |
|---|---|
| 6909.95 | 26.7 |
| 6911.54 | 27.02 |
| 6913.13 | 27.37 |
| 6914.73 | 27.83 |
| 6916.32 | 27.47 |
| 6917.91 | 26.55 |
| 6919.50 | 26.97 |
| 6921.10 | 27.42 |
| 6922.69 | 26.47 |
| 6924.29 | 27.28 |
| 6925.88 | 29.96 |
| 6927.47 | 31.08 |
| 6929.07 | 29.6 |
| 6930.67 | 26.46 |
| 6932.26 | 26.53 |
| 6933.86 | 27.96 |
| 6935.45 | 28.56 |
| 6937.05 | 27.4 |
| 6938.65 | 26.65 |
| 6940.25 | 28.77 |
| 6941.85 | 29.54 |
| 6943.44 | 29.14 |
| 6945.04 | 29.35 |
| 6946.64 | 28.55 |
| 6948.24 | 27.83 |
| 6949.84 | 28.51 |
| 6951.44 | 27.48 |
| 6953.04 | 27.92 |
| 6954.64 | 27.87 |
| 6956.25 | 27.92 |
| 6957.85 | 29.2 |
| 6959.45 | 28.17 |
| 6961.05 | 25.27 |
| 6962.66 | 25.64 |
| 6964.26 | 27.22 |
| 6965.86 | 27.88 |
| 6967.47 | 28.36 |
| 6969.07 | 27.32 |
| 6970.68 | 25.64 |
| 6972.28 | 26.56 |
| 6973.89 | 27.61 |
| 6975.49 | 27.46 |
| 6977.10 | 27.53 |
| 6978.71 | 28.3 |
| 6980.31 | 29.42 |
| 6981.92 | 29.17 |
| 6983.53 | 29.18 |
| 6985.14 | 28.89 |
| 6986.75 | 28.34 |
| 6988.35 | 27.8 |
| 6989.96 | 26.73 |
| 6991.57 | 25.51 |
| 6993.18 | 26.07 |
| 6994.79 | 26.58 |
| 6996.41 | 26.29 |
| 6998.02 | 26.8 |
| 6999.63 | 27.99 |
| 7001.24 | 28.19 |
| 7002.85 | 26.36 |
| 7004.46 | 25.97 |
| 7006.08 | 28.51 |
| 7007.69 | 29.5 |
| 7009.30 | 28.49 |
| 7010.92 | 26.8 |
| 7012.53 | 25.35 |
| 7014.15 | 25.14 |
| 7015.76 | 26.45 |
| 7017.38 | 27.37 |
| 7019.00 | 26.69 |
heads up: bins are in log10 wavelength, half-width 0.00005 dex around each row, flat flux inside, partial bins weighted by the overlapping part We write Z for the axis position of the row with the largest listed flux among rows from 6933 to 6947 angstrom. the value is 6941.85 angstrom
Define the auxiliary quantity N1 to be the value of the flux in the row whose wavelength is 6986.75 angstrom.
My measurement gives 28.34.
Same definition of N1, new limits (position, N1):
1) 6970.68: 25.64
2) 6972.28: 26.56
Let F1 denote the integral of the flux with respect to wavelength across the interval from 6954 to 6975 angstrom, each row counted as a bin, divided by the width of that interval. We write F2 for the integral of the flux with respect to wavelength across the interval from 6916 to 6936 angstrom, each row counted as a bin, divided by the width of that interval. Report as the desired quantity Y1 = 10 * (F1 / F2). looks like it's 9.78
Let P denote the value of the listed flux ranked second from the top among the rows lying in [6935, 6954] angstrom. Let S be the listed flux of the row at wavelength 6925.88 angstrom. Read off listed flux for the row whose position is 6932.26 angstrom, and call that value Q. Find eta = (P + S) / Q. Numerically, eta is 2.24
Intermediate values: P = 29.35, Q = 26.53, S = 29.96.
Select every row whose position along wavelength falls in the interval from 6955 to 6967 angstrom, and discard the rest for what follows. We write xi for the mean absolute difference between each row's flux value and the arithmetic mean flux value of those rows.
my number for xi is 1.10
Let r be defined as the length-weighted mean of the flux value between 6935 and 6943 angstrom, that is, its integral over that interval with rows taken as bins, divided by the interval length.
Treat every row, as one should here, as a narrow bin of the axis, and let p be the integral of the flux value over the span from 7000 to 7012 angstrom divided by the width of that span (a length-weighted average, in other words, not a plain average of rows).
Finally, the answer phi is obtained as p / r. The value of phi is 0.98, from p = 27.7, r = 28.2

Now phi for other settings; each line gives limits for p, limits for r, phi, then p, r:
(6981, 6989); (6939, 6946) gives 0.99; 28.7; 29.0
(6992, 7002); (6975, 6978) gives 0.98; 26.9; 27.5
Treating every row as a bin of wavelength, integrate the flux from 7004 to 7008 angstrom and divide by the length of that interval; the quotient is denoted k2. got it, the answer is 27.96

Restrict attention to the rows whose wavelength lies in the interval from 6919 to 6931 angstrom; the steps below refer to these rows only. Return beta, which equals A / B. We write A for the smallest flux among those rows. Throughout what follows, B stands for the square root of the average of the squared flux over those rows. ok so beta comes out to 0.938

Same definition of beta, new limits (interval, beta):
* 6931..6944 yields 0.945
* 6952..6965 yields 0.921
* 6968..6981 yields 0.932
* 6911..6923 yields 0.975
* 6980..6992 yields 0.906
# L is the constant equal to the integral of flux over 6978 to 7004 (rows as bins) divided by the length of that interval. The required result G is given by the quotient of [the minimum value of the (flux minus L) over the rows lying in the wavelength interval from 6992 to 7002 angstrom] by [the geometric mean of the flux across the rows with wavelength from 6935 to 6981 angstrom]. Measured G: -0.054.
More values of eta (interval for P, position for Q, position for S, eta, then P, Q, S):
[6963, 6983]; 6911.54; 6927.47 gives 2.23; 29.17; 27.02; 31.08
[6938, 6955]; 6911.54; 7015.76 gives 2.07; 29.35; 27.02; 26.45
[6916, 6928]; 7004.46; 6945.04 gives 2.28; 29.96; 25.97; 29.35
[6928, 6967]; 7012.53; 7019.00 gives 2.22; 29.54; 25.35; 26.69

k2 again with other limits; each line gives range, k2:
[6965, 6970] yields 27.78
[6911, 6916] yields 27.41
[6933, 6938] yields 27.90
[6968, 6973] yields 26.63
